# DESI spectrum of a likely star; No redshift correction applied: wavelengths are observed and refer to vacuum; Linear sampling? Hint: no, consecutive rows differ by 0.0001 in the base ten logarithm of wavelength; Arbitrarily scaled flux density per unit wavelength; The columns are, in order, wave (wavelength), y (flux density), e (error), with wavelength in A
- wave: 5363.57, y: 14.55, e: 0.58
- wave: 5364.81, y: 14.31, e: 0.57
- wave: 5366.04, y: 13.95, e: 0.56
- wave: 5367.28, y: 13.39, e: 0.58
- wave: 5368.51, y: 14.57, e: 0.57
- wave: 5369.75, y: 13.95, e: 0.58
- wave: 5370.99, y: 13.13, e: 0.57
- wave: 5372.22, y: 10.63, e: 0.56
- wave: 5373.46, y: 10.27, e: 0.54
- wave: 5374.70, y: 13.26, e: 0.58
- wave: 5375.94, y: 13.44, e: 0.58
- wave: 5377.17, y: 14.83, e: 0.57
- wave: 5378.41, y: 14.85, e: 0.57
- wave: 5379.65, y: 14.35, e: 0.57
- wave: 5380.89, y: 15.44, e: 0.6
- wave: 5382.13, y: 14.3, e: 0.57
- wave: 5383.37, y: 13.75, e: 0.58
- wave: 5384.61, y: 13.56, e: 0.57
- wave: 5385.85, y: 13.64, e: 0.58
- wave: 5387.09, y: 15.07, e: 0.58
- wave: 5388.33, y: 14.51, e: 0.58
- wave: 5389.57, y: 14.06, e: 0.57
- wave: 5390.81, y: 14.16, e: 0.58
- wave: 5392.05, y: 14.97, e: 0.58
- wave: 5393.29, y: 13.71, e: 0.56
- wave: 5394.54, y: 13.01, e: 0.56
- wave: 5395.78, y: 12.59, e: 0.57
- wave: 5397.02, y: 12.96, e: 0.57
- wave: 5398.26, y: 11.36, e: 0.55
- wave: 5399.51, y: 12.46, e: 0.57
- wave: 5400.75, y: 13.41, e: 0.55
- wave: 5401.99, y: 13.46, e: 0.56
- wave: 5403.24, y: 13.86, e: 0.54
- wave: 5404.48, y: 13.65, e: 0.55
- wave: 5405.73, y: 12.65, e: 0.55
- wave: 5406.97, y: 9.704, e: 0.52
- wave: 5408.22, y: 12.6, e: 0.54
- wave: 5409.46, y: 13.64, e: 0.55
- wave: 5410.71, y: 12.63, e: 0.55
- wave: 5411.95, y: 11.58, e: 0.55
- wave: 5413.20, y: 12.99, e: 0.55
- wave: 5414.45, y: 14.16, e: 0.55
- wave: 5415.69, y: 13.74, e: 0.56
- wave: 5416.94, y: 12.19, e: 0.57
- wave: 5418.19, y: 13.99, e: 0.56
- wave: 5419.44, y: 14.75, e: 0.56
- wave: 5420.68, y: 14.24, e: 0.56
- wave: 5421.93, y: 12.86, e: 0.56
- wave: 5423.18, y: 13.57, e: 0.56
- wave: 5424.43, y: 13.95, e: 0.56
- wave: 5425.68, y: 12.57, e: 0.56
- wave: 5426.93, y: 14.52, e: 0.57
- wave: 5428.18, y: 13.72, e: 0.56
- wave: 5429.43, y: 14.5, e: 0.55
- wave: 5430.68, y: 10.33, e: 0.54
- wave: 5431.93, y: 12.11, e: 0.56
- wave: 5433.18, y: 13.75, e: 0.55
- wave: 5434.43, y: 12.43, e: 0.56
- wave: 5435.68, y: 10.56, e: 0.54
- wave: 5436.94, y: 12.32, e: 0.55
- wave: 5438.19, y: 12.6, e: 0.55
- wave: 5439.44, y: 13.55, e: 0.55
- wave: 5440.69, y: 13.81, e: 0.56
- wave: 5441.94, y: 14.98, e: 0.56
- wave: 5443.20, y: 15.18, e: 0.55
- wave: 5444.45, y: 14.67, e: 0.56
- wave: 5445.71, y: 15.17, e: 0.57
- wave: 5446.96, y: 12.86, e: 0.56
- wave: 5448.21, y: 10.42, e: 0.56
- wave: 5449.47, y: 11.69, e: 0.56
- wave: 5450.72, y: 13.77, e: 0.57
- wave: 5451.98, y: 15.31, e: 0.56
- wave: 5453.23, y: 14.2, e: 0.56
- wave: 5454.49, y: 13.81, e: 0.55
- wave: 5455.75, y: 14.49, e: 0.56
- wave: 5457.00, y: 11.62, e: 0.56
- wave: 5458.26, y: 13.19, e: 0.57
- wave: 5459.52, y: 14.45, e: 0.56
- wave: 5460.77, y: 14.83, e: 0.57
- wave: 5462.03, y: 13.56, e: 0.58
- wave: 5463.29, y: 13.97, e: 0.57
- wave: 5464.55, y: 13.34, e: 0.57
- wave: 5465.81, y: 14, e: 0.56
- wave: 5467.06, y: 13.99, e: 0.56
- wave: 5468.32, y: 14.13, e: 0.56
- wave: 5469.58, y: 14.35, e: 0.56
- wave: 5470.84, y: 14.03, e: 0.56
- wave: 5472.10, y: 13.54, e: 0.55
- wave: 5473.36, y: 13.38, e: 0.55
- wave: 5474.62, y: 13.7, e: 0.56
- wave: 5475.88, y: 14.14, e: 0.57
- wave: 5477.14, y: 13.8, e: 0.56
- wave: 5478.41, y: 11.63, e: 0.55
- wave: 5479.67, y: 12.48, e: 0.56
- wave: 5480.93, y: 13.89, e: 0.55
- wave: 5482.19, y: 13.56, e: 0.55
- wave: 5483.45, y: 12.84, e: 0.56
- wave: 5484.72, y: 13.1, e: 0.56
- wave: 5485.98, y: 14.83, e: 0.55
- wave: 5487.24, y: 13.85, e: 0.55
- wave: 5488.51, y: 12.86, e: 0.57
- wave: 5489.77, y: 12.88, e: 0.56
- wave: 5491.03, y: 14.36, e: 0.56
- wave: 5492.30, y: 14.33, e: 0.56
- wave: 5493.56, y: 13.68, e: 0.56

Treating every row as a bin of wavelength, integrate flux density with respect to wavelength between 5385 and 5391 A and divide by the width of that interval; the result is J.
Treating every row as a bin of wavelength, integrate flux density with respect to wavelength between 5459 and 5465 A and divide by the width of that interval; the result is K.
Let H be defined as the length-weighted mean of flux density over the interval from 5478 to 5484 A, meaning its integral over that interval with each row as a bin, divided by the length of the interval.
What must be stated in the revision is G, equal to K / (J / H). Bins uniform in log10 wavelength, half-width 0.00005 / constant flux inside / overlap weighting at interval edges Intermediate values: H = 12.9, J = 14.3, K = 14.0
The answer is 12.7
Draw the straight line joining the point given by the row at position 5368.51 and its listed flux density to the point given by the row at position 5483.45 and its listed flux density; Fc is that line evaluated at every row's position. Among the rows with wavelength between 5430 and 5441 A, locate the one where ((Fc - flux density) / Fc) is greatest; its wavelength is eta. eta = 5430.68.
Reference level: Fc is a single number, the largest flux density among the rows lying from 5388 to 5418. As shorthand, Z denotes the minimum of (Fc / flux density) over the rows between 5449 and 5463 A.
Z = 0.98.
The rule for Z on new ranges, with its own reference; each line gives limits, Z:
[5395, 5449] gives 0.99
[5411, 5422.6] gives 1.01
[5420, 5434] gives 1.03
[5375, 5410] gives 0.97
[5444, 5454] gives 0.98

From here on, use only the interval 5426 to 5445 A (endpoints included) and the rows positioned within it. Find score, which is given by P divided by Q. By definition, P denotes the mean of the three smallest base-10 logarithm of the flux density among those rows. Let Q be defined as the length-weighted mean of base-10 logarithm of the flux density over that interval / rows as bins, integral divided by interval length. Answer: 0.929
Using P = 1.04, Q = 1.12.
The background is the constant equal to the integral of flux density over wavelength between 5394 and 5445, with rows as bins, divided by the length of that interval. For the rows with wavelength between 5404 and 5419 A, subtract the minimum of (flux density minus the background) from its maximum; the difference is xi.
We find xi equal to 4.5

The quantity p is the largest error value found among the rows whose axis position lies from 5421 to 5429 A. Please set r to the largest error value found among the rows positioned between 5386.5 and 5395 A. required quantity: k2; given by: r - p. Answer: 0.010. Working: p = 0.570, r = 0.580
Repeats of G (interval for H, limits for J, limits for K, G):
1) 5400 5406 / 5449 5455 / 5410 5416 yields 12.6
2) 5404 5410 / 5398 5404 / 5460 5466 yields 13.3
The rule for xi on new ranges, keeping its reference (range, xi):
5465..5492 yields 3.2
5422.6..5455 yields 5.0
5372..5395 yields 5.2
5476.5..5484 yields 2.3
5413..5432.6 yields 4.4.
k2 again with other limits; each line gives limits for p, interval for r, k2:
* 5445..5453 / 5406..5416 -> -0.010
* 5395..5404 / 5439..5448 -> 0.000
